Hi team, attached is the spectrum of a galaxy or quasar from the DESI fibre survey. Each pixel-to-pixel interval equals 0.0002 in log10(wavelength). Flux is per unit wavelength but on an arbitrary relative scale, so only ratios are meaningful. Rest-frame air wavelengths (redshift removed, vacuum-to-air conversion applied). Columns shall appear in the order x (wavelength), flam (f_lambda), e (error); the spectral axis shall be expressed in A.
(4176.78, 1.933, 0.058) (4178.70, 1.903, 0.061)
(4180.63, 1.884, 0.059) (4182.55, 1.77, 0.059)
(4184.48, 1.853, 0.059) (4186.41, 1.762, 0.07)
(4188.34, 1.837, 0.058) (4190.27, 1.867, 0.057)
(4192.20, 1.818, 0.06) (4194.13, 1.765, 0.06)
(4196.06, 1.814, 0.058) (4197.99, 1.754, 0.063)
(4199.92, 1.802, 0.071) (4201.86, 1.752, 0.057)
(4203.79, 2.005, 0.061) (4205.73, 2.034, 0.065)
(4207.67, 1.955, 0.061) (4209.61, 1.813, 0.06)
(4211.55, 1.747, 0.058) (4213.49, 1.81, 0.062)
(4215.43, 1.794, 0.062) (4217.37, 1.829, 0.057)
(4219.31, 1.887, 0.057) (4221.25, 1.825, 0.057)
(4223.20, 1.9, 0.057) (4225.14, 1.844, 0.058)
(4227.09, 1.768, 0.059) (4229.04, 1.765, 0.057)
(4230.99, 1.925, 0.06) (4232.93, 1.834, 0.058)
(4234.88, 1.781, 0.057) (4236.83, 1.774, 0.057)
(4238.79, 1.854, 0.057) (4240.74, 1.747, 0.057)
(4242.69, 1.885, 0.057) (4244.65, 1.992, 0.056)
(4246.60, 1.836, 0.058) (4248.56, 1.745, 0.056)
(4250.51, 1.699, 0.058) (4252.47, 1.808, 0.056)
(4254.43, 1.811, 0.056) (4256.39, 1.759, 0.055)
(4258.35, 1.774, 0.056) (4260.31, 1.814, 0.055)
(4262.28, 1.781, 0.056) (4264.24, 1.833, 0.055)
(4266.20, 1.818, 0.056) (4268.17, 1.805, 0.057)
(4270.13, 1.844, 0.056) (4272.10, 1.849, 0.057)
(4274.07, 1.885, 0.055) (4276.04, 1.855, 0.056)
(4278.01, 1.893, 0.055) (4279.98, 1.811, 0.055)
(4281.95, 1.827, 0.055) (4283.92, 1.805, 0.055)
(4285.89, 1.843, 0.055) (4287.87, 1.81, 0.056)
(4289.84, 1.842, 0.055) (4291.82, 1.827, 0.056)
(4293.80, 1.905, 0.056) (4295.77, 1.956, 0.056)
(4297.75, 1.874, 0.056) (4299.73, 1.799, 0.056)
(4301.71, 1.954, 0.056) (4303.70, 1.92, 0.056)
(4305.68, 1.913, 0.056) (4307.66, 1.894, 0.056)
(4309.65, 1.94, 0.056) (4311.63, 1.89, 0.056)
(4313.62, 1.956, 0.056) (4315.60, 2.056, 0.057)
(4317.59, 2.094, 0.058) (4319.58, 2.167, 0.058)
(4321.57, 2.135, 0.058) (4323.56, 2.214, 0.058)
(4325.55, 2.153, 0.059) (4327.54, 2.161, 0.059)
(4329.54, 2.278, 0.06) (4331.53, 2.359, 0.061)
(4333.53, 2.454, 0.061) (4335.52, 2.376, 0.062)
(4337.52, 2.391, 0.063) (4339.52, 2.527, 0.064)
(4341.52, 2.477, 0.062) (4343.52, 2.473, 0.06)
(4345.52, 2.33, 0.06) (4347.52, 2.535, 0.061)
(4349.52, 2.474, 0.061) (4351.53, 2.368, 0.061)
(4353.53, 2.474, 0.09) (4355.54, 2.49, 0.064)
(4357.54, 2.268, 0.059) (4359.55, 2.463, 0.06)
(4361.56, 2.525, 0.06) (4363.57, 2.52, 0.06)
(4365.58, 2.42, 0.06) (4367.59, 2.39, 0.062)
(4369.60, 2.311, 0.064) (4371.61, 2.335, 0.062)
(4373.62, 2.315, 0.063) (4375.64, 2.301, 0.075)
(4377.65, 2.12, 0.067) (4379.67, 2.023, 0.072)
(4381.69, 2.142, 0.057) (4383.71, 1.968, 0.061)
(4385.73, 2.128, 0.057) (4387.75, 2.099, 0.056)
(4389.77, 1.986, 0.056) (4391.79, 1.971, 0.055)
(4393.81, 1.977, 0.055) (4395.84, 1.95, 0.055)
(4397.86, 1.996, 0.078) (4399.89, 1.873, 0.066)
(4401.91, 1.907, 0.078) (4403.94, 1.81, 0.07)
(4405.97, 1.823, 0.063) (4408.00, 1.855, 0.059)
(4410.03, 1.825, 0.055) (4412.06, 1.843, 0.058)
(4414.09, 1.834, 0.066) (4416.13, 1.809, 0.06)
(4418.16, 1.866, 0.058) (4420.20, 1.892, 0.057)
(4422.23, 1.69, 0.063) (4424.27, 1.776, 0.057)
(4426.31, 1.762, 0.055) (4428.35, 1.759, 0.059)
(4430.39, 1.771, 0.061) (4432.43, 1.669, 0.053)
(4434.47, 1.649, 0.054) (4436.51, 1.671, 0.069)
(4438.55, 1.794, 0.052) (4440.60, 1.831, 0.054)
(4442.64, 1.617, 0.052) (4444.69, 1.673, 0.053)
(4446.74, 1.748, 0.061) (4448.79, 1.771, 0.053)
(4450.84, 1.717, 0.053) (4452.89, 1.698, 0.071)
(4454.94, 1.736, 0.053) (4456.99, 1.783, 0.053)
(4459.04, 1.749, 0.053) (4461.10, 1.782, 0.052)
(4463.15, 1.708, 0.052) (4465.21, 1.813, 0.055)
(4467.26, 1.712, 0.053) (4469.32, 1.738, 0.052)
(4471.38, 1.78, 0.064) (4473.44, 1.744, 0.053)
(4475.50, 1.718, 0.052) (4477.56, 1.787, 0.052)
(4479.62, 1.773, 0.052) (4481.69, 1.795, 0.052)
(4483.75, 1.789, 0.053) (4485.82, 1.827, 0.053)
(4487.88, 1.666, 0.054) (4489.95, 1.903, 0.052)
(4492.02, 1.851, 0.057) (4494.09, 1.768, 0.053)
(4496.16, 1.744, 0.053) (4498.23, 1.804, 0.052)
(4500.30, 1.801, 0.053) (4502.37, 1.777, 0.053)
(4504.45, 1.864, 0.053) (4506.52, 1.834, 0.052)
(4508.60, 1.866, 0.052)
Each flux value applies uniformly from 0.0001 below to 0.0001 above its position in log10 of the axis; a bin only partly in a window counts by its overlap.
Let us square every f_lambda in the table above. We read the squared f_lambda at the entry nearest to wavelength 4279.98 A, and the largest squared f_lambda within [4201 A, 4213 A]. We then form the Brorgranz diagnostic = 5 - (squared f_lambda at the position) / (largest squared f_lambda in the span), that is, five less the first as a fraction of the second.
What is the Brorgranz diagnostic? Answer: 4.21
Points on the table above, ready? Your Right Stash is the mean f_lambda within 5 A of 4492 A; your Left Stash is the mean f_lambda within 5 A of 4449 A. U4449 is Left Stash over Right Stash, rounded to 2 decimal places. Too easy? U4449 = 0.96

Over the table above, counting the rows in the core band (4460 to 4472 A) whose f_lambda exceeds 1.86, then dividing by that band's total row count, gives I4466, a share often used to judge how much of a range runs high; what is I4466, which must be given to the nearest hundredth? 0.00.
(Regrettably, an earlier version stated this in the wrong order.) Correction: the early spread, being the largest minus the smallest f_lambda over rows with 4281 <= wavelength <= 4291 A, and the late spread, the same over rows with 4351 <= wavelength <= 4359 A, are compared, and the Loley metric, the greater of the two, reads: 0.222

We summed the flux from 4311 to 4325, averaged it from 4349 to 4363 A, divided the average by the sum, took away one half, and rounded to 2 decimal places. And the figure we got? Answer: -0.33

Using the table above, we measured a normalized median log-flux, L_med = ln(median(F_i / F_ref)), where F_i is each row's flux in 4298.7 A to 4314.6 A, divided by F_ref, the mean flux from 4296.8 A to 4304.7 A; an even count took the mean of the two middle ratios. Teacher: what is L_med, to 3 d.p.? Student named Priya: 0.016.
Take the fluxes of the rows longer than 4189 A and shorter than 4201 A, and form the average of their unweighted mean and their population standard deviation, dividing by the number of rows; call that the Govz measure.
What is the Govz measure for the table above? 0.92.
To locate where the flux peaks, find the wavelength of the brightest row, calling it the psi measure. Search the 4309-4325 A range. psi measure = 4323.56 A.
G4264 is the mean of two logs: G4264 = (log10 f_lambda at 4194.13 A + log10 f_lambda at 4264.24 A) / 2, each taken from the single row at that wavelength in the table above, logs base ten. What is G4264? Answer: 0.255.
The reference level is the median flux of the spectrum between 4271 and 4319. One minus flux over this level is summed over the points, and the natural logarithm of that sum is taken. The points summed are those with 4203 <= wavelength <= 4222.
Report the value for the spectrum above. -2.4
